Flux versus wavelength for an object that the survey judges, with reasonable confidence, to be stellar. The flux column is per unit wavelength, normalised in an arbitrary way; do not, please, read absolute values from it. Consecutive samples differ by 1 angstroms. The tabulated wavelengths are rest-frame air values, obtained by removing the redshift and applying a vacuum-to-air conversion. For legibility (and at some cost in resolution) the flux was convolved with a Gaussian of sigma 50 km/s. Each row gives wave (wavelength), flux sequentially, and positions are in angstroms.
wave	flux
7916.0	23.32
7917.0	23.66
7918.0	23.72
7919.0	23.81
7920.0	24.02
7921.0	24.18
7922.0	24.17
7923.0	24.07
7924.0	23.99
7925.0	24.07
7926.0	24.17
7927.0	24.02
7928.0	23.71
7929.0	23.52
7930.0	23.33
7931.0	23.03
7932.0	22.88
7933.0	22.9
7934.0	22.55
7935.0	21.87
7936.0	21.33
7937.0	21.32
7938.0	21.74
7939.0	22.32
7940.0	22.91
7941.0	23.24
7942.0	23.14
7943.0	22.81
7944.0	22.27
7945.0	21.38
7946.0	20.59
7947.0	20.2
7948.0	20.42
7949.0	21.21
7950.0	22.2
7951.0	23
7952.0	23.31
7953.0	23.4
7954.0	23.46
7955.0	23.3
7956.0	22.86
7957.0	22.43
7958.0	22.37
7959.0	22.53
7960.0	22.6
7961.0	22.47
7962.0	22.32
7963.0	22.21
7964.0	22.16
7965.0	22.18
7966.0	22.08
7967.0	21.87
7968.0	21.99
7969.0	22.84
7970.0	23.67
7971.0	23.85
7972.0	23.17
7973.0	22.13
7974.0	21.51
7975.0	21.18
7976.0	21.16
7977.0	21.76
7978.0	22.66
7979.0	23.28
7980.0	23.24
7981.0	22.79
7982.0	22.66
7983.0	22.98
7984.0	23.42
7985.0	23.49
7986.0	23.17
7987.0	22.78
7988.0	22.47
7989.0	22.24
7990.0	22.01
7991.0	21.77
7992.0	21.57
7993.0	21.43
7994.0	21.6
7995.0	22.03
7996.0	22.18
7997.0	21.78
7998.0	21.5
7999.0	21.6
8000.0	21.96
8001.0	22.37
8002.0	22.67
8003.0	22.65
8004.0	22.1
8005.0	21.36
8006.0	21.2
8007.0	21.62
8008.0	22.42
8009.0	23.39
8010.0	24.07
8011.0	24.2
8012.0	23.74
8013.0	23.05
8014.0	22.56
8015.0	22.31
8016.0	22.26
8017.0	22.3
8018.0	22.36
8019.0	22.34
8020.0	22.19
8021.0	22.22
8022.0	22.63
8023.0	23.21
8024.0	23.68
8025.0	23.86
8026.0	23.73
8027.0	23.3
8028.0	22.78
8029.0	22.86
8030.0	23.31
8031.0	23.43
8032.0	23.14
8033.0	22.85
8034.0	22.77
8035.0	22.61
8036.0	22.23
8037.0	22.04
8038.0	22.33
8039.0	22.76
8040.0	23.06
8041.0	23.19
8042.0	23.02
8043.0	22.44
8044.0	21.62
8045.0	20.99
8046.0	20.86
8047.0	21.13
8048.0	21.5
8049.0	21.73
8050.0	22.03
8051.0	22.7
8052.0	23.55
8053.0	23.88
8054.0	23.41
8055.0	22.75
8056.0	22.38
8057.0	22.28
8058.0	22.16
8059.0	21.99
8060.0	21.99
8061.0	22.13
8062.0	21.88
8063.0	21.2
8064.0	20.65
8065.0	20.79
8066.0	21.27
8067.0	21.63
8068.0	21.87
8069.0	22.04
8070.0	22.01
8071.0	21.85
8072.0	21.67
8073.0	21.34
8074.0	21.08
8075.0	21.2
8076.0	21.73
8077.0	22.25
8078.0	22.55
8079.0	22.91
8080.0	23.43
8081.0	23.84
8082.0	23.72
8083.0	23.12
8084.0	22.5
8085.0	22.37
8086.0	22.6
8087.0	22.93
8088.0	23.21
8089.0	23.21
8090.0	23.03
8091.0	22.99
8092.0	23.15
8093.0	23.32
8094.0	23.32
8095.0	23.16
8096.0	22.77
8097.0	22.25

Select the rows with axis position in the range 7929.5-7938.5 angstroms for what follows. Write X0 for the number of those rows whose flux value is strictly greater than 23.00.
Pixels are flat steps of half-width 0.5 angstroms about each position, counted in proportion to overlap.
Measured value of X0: 2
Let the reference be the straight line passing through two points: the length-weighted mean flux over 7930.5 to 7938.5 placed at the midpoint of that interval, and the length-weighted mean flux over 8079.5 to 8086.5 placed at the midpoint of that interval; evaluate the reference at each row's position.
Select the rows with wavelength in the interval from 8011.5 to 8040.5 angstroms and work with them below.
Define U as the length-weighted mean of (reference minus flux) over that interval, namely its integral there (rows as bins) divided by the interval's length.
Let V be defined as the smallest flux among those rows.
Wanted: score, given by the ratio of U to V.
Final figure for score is -0.004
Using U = -0.1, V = 22.04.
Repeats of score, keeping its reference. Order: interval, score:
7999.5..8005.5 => 0.020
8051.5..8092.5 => 0.032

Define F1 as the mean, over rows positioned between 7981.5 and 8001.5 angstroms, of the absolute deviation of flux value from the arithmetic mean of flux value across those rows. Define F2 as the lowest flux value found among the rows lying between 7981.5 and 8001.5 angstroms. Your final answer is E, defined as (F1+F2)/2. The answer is 11.0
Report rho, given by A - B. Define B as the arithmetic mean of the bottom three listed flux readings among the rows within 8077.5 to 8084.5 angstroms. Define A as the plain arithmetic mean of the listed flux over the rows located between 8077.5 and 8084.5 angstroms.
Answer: 0.5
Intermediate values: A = 23.2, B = 22.7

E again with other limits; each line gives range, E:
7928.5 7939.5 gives 11.0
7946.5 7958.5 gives 10.5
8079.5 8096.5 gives 11.3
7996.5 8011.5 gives 11.0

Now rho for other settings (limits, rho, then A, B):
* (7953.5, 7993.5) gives 1.2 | 22.5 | 21.3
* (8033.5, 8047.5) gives 1.2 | 22.2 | 21.0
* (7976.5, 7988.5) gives 0.6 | 22.9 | 22.3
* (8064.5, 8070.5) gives 0.4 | 21.6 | 21.2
